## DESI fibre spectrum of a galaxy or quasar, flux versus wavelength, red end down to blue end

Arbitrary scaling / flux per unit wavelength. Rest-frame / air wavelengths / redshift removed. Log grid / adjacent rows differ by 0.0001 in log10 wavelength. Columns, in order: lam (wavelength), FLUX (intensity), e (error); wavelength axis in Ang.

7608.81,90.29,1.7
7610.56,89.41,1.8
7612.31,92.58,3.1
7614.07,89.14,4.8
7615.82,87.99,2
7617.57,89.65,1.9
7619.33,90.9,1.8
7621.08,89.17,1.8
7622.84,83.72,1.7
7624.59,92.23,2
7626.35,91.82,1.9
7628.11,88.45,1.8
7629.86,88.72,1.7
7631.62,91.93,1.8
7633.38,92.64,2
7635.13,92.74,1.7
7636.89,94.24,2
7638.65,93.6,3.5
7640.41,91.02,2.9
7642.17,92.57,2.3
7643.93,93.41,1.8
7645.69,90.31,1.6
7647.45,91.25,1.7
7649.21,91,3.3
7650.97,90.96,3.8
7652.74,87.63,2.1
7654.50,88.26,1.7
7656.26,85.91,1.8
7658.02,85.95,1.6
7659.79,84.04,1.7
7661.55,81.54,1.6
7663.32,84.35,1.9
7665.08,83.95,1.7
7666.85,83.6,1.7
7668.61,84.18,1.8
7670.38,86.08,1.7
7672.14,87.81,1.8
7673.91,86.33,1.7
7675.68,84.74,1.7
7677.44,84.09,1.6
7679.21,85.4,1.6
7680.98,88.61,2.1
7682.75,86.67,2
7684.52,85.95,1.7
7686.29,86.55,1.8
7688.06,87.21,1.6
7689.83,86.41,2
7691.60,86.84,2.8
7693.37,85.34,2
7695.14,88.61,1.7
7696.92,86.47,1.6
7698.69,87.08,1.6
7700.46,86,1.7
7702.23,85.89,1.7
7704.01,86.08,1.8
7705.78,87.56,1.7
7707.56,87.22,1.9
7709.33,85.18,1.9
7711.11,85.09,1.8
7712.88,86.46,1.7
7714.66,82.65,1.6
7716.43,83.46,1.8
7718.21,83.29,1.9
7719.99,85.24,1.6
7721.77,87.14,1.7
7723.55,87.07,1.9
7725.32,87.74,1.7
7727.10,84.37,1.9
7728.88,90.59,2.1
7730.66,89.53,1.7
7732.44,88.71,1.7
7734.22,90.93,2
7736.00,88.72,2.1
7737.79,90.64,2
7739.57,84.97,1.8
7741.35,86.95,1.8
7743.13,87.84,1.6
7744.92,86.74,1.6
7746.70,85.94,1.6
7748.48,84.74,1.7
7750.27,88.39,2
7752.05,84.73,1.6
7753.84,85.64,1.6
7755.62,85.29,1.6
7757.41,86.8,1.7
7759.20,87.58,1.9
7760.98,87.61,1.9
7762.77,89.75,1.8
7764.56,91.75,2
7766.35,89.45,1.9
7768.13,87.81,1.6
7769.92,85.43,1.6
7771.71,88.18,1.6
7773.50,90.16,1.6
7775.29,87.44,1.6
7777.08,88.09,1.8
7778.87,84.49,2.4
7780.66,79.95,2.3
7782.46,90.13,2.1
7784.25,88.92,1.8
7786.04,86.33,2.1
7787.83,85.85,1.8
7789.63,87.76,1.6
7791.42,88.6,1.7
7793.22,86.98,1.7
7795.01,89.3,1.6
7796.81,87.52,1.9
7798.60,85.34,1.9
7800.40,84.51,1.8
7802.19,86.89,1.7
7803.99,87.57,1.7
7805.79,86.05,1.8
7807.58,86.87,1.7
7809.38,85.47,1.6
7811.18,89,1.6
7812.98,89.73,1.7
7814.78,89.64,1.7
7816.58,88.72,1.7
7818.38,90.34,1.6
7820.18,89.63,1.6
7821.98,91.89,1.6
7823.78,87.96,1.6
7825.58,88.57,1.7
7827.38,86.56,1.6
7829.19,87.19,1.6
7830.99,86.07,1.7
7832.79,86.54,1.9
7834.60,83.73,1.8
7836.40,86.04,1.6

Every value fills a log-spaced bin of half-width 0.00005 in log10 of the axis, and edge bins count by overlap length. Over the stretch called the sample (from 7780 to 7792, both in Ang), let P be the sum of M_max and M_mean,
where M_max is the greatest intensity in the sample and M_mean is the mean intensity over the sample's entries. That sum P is 177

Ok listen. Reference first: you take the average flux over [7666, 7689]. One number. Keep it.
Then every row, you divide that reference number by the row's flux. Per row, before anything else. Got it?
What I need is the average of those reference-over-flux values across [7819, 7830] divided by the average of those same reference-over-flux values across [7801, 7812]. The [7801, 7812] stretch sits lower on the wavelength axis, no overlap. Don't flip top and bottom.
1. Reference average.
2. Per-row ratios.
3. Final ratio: 0.98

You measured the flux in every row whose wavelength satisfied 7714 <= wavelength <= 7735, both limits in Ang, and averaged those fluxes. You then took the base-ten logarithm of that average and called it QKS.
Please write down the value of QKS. 1.94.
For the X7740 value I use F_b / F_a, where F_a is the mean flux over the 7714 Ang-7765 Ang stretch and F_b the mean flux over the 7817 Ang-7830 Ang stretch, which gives 1.021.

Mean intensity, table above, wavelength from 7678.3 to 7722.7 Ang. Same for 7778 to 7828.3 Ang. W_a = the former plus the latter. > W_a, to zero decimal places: 174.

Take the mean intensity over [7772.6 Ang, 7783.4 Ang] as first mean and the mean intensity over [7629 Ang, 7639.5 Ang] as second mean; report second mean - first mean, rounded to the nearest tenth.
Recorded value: 5.6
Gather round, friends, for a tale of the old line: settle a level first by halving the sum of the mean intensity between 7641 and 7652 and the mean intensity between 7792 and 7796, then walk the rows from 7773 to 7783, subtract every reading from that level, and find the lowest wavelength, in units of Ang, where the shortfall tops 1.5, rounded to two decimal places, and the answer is 7775.29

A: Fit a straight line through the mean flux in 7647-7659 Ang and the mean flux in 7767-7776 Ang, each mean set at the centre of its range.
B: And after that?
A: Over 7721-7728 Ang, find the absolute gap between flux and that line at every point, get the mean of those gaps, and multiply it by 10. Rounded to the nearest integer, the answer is 16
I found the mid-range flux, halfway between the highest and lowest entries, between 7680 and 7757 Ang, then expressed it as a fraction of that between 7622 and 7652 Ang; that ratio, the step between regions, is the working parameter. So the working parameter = 0.98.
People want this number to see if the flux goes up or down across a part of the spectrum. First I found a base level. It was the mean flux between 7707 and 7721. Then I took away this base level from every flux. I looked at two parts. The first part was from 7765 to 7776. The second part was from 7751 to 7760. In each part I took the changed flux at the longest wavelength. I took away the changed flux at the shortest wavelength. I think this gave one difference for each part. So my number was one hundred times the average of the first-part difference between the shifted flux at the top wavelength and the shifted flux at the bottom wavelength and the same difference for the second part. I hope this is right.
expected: 42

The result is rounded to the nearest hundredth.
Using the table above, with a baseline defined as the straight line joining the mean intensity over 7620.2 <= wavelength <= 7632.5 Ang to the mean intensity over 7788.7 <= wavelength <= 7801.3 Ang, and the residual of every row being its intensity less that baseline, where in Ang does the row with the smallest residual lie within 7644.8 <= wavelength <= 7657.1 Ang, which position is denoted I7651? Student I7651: 7656.26 Ang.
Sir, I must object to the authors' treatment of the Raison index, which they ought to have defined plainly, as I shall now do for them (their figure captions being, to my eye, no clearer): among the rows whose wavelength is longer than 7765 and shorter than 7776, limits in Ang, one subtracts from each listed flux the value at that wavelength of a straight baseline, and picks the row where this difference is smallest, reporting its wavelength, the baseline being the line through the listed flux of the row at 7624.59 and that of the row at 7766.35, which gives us 7769.92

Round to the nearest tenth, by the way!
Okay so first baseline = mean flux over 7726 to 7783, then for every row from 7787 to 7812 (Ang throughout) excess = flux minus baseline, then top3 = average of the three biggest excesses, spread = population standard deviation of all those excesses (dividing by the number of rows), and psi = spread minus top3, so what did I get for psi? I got -0.1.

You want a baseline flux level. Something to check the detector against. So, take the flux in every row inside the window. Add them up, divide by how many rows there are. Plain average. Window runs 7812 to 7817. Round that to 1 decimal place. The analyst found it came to 89.4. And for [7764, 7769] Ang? 89.7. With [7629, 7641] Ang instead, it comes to 92.1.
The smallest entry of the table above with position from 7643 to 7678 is 81.54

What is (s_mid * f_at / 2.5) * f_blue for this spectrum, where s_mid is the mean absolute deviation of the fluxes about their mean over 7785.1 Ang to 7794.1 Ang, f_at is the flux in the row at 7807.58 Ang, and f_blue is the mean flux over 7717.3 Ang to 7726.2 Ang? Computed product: 2575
